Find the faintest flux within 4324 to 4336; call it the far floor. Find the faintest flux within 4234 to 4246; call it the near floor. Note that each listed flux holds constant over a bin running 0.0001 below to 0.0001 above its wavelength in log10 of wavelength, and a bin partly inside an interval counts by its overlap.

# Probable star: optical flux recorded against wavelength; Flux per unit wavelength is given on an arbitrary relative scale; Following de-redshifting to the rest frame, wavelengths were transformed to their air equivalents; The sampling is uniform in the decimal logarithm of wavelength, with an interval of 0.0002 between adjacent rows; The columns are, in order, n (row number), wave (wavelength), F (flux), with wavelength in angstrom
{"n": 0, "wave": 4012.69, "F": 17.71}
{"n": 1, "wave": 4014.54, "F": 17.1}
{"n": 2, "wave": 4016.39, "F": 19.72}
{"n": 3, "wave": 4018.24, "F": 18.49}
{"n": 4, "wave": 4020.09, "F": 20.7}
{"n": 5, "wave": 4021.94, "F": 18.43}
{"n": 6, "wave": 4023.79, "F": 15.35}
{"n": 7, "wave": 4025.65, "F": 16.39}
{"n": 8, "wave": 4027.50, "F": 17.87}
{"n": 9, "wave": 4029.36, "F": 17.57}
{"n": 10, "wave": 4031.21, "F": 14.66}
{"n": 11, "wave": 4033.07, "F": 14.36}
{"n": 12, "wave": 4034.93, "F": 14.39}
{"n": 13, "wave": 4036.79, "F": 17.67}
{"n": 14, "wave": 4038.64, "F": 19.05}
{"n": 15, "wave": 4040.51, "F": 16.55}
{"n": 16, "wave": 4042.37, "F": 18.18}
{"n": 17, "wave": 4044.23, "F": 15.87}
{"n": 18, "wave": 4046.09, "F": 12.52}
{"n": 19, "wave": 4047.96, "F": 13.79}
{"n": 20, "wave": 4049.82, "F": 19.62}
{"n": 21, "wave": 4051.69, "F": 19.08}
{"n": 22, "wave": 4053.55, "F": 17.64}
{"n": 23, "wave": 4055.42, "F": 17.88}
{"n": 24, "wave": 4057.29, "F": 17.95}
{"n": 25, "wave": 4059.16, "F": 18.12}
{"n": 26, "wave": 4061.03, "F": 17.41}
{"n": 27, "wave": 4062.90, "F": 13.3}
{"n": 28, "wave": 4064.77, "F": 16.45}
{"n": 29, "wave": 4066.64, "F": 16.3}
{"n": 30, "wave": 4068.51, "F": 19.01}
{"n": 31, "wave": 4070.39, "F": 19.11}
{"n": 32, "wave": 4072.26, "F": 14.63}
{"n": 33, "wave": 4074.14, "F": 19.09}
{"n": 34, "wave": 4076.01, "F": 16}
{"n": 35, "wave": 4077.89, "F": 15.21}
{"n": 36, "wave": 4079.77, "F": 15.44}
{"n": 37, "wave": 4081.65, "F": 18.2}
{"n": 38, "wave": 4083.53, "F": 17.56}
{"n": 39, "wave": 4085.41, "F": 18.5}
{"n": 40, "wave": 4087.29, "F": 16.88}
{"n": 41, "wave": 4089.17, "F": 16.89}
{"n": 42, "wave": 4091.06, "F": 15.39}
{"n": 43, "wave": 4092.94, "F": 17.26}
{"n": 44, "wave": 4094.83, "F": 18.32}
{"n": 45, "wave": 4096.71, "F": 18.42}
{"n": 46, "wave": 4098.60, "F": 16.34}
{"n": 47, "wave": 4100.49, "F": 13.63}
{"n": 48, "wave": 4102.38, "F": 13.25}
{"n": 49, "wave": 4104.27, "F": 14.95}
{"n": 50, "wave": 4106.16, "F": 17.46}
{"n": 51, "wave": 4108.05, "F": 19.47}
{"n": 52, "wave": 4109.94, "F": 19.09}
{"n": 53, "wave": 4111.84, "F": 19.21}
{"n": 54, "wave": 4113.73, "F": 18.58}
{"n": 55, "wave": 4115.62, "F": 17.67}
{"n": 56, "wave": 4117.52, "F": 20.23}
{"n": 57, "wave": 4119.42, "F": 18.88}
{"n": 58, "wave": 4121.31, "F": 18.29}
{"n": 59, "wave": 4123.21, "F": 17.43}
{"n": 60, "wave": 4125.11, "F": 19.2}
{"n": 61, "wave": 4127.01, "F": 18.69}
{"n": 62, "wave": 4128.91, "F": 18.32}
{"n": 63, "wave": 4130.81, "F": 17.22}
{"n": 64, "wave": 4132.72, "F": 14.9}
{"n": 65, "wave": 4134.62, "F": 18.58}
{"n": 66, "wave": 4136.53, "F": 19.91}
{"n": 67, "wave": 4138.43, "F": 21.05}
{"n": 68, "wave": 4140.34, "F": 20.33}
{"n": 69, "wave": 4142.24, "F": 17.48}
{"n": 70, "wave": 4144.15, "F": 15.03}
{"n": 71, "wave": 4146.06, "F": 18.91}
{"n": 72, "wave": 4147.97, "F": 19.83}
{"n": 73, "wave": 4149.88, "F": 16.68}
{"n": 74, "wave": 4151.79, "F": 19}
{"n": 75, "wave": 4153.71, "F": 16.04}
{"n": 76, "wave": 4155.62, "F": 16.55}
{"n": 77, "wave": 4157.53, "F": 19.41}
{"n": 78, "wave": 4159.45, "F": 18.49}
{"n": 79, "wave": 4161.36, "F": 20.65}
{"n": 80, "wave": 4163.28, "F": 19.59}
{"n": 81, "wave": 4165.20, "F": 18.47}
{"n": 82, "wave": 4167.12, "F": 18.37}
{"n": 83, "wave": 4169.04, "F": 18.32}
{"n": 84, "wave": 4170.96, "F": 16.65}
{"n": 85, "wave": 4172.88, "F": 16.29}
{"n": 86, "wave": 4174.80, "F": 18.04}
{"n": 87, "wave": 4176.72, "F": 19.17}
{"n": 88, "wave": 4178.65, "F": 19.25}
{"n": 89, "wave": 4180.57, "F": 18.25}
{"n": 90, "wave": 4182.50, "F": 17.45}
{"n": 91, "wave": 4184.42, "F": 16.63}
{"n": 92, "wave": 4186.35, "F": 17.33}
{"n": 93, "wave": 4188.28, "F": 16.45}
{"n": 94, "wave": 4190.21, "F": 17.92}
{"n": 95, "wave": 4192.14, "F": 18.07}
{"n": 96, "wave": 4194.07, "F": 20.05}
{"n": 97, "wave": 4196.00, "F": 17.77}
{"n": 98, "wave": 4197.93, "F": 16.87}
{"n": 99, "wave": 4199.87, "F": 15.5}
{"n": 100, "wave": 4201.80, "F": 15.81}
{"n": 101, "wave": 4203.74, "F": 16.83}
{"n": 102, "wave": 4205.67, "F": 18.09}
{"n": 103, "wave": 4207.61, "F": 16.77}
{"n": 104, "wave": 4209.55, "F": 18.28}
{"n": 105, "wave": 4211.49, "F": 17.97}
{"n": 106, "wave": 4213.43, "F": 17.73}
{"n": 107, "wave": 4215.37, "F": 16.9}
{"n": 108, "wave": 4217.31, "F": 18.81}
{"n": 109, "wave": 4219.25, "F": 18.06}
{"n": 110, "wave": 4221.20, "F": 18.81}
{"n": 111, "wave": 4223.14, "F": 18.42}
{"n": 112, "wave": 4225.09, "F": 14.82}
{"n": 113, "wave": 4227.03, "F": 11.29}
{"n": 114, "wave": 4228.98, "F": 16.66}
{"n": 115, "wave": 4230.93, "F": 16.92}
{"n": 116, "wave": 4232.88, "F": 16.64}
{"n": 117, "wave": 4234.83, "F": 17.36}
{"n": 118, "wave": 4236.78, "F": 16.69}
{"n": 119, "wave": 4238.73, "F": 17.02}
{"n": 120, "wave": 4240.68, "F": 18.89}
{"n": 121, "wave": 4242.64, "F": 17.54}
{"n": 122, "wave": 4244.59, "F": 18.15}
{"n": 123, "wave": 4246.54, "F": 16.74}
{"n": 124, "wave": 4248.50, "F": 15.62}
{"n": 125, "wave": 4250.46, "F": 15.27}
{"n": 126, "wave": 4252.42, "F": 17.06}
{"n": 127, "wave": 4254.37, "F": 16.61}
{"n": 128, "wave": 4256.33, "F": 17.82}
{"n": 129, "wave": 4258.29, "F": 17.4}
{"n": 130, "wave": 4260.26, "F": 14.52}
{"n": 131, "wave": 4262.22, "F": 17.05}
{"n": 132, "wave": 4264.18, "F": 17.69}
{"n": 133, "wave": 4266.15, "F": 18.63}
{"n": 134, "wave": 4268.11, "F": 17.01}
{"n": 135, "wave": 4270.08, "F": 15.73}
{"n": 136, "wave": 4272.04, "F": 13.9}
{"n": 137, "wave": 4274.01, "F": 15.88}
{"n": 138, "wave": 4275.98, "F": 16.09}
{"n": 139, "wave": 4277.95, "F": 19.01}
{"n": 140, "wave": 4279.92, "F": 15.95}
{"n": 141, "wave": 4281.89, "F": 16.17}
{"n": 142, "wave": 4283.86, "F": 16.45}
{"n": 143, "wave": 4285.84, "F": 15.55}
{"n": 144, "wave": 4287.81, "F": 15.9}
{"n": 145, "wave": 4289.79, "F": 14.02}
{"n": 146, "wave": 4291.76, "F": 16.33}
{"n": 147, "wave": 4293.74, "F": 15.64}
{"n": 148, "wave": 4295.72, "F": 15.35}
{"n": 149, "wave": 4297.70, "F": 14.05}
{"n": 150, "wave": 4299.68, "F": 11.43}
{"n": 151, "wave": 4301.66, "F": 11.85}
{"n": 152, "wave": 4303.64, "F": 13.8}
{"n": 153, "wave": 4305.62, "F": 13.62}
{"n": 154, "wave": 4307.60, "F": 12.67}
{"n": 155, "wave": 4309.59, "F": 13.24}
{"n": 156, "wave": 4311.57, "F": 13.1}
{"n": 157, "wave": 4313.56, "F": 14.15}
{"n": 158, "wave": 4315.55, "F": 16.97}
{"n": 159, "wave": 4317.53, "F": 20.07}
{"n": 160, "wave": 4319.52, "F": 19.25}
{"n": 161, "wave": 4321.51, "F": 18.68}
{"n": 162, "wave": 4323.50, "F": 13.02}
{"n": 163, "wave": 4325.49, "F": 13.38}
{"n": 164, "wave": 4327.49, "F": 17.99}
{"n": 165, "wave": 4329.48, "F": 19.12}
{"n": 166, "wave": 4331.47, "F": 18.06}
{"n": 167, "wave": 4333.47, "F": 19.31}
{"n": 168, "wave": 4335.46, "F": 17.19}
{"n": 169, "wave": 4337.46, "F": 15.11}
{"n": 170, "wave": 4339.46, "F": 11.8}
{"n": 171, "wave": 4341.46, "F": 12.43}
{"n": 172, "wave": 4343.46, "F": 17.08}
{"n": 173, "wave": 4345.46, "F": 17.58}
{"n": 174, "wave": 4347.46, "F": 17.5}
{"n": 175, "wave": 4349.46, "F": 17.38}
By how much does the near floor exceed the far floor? 3.3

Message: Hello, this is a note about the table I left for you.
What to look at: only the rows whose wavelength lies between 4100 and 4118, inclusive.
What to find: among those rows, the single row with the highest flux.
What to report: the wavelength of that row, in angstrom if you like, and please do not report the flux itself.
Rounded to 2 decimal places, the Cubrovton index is 4117.52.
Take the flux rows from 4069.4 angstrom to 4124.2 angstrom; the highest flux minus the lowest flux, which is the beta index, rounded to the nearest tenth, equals 7.0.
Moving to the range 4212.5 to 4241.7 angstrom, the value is 7.6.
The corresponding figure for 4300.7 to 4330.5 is 8.2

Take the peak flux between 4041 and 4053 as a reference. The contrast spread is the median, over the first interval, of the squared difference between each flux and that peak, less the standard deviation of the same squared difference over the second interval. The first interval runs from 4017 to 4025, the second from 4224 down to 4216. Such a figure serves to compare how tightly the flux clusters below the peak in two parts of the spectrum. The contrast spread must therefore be 1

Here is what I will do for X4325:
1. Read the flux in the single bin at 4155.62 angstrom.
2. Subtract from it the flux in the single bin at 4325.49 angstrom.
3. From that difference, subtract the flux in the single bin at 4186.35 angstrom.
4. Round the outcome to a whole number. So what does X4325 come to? -14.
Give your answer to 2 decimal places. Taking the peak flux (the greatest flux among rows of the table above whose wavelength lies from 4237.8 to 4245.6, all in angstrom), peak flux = 18.89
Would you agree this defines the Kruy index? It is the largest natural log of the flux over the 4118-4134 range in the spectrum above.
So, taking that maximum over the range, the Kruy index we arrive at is 2.95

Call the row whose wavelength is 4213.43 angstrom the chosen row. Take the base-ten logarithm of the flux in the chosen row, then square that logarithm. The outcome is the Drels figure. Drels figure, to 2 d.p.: 1.56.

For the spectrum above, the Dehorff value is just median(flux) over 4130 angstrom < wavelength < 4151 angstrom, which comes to 18.6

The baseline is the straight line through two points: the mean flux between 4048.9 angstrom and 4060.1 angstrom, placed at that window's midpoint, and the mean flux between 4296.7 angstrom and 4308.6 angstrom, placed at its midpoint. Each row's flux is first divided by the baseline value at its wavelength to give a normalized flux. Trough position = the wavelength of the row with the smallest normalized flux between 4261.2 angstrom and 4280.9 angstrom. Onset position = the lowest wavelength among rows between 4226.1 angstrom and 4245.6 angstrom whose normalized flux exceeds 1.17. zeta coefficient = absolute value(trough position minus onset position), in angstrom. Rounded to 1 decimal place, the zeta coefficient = 37.2 angstrom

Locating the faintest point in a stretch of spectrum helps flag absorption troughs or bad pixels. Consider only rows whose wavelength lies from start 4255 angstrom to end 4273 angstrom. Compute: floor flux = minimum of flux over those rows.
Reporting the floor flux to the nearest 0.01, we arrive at 13.90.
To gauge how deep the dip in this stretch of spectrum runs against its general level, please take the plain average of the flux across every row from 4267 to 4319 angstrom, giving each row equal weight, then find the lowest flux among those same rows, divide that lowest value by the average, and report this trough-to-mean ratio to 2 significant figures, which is 0.75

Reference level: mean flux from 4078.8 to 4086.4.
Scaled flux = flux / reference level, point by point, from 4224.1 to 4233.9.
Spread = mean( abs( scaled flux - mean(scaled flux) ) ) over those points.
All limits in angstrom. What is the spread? 0.10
